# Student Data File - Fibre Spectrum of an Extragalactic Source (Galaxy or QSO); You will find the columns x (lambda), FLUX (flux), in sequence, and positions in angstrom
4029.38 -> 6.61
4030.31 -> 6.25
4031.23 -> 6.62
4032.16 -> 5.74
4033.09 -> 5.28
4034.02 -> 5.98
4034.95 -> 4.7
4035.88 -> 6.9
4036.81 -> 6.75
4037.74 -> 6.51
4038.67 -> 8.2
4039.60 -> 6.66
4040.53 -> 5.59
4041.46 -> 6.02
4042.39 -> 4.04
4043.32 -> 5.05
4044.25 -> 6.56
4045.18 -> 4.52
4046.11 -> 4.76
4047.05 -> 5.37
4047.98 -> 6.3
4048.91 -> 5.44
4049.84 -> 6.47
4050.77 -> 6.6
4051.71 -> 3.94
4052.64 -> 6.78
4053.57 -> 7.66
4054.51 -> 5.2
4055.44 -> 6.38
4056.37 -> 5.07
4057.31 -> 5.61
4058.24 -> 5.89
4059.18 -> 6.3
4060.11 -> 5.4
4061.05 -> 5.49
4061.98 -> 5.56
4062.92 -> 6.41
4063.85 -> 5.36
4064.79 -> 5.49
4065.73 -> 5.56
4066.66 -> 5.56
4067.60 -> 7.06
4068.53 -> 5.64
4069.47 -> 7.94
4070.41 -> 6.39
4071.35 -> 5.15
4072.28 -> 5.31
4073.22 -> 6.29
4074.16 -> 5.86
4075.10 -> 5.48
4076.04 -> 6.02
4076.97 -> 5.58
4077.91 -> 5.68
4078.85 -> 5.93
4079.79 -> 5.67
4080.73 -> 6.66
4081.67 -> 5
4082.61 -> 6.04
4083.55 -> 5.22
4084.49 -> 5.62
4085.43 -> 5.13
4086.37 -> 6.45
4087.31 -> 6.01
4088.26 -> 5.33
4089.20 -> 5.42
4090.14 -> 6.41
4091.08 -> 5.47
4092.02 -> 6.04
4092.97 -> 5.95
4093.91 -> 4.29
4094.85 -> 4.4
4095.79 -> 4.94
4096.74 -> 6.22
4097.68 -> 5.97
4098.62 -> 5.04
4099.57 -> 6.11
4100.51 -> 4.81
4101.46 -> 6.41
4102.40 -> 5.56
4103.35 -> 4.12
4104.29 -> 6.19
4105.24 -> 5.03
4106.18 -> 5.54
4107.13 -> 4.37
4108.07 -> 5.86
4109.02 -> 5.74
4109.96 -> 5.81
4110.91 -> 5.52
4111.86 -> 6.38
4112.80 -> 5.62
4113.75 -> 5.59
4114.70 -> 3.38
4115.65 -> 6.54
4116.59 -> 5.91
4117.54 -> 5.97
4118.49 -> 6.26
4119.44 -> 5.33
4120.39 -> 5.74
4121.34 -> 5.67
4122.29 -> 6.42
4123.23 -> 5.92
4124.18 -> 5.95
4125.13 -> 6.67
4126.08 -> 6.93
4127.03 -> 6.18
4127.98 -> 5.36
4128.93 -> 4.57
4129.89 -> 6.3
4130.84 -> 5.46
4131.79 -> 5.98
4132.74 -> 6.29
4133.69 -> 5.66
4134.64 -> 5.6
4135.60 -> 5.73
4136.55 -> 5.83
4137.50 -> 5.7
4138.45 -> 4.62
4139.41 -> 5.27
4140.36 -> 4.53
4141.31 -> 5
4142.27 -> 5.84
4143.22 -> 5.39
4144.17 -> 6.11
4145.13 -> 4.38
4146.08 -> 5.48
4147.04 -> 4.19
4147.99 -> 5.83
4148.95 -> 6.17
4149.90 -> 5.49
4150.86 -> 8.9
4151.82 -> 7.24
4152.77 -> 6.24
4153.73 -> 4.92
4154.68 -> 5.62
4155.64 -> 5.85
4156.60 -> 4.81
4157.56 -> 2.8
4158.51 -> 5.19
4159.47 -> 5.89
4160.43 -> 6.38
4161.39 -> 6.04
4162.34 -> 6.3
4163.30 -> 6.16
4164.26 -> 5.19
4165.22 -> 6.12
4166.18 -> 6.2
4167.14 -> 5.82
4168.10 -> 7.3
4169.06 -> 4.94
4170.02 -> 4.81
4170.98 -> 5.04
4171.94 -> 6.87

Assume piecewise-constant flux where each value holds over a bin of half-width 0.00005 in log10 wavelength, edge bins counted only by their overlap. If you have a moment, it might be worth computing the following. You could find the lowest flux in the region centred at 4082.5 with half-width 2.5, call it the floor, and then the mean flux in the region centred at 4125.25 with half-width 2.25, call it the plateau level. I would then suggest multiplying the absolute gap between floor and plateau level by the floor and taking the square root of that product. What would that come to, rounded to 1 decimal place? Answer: 2.6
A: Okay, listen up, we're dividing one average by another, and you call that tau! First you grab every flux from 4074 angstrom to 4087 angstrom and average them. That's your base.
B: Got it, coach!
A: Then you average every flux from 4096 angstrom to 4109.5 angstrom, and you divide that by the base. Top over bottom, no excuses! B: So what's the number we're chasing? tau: 0.96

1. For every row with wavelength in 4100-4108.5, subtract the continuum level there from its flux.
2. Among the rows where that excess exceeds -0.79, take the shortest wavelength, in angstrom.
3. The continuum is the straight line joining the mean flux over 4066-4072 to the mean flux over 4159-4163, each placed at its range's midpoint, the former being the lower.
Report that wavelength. 4101.46 angstrom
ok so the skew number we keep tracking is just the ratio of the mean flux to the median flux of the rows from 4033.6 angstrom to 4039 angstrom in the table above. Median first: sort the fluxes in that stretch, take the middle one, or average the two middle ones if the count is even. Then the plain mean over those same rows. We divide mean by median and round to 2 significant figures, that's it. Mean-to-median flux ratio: 0.98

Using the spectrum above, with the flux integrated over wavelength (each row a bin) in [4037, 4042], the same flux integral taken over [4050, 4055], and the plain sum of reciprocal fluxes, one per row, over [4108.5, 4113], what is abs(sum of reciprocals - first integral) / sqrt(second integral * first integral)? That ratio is 1.01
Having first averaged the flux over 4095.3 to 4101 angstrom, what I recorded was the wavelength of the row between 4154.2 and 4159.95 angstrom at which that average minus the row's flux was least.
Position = 4159.47 angstrom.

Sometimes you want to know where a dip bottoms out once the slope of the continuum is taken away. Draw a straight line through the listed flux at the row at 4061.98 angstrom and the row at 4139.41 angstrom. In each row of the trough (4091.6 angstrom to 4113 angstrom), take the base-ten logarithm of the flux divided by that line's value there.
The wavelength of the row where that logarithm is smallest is 4103.35 angstrom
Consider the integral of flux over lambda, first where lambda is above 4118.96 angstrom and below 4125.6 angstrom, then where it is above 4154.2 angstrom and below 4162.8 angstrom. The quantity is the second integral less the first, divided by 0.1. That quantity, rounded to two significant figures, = 72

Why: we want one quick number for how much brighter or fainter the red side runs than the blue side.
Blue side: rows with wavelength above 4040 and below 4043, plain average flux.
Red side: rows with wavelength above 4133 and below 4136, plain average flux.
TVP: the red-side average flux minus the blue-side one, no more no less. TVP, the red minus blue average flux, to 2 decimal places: 0.45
